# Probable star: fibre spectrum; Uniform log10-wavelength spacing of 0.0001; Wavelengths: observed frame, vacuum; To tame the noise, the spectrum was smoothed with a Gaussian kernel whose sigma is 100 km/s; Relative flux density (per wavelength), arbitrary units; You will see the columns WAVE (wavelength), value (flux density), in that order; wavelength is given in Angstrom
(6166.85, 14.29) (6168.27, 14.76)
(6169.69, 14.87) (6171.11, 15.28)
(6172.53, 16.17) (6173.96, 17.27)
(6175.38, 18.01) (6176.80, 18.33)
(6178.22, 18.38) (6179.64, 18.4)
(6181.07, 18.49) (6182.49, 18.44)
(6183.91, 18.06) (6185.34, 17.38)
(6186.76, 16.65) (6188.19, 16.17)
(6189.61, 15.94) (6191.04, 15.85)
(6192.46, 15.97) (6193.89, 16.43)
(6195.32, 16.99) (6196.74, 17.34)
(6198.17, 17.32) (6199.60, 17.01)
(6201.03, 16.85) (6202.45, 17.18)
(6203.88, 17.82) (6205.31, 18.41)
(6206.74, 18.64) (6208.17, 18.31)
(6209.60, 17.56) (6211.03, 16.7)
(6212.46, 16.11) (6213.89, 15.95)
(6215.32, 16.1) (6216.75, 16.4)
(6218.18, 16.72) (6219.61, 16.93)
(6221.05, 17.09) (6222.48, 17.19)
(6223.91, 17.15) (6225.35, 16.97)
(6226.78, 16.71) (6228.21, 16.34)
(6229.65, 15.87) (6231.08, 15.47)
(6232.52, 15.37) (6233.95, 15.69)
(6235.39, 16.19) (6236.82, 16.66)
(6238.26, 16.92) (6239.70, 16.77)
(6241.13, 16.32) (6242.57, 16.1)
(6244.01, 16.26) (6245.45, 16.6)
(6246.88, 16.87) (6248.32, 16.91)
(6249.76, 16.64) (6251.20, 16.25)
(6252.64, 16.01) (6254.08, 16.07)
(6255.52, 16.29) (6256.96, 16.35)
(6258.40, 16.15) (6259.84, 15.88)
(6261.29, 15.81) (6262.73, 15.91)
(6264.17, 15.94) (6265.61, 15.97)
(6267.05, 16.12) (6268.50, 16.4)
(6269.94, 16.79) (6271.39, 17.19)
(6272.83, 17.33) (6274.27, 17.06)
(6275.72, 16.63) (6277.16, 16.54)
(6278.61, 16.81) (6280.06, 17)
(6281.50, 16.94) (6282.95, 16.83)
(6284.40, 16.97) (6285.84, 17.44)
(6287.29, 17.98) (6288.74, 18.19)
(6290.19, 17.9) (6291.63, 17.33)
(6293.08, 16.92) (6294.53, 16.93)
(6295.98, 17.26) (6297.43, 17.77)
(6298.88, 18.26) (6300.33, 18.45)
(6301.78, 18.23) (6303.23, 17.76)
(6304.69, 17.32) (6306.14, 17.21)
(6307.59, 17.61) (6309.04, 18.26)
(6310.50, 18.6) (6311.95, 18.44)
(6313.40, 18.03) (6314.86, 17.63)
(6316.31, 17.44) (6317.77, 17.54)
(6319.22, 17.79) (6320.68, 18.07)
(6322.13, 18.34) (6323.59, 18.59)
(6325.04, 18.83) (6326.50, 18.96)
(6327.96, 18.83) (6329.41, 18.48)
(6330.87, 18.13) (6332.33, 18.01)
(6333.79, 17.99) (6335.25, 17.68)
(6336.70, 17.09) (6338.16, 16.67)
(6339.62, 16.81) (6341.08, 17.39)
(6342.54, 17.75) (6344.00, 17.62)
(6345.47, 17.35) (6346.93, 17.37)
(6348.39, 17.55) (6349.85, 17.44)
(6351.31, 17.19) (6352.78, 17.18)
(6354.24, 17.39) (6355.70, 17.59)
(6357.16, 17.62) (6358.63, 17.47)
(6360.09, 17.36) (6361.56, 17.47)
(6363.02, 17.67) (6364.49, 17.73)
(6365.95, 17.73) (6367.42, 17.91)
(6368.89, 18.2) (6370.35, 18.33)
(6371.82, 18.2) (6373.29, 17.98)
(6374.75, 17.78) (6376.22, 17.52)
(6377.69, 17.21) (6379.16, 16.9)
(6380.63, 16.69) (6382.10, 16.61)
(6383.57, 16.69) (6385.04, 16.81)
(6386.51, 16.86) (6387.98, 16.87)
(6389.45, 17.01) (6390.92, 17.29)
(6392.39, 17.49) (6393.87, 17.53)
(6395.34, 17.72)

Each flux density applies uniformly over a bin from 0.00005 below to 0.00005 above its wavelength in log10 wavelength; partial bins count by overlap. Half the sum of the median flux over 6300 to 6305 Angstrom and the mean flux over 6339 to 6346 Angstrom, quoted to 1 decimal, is 17.7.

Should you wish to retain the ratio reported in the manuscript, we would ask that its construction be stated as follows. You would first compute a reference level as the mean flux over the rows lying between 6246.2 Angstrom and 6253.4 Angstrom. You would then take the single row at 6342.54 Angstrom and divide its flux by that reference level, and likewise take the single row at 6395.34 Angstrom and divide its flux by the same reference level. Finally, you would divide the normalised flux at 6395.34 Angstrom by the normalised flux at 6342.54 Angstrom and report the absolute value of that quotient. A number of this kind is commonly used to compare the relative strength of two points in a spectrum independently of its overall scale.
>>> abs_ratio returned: 1.00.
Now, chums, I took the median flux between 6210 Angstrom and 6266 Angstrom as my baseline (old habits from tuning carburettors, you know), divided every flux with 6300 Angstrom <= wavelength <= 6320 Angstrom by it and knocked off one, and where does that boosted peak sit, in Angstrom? 6310.50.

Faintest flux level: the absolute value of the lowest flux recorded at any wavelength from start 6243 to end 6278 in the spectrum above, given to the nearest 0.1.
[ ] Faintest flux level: 15.8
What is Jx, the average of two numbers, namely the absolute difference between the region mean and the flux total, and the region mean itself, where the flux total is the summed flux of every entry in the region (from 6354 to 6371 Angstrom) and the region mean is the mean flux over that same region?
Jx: 106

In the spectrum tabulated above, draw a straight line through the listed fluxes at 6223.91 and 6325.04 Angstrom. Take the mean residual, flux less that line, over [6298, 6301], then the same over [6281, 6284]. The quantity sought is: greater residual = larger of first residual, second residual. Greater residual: -0.1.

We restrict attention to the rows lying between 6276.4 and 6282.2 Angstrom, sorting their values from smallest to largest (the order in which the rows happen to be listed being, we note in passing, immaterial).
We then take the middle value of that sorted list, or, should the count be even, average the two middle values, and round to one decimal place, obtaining 16.9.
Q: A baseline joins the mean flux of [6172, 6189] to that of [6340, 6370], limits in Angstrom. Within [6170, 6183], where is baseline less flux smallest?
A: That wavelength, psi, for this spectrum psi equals 6181.07 Angstrom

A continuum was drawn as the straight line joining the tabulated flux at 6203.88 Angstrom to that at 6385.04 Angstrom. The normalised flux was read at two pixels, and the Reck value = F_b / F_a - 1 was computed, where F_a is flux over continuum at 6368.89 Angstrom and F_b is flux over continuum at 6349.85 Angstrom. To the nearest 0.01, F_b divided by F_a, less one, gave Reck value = -0.05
